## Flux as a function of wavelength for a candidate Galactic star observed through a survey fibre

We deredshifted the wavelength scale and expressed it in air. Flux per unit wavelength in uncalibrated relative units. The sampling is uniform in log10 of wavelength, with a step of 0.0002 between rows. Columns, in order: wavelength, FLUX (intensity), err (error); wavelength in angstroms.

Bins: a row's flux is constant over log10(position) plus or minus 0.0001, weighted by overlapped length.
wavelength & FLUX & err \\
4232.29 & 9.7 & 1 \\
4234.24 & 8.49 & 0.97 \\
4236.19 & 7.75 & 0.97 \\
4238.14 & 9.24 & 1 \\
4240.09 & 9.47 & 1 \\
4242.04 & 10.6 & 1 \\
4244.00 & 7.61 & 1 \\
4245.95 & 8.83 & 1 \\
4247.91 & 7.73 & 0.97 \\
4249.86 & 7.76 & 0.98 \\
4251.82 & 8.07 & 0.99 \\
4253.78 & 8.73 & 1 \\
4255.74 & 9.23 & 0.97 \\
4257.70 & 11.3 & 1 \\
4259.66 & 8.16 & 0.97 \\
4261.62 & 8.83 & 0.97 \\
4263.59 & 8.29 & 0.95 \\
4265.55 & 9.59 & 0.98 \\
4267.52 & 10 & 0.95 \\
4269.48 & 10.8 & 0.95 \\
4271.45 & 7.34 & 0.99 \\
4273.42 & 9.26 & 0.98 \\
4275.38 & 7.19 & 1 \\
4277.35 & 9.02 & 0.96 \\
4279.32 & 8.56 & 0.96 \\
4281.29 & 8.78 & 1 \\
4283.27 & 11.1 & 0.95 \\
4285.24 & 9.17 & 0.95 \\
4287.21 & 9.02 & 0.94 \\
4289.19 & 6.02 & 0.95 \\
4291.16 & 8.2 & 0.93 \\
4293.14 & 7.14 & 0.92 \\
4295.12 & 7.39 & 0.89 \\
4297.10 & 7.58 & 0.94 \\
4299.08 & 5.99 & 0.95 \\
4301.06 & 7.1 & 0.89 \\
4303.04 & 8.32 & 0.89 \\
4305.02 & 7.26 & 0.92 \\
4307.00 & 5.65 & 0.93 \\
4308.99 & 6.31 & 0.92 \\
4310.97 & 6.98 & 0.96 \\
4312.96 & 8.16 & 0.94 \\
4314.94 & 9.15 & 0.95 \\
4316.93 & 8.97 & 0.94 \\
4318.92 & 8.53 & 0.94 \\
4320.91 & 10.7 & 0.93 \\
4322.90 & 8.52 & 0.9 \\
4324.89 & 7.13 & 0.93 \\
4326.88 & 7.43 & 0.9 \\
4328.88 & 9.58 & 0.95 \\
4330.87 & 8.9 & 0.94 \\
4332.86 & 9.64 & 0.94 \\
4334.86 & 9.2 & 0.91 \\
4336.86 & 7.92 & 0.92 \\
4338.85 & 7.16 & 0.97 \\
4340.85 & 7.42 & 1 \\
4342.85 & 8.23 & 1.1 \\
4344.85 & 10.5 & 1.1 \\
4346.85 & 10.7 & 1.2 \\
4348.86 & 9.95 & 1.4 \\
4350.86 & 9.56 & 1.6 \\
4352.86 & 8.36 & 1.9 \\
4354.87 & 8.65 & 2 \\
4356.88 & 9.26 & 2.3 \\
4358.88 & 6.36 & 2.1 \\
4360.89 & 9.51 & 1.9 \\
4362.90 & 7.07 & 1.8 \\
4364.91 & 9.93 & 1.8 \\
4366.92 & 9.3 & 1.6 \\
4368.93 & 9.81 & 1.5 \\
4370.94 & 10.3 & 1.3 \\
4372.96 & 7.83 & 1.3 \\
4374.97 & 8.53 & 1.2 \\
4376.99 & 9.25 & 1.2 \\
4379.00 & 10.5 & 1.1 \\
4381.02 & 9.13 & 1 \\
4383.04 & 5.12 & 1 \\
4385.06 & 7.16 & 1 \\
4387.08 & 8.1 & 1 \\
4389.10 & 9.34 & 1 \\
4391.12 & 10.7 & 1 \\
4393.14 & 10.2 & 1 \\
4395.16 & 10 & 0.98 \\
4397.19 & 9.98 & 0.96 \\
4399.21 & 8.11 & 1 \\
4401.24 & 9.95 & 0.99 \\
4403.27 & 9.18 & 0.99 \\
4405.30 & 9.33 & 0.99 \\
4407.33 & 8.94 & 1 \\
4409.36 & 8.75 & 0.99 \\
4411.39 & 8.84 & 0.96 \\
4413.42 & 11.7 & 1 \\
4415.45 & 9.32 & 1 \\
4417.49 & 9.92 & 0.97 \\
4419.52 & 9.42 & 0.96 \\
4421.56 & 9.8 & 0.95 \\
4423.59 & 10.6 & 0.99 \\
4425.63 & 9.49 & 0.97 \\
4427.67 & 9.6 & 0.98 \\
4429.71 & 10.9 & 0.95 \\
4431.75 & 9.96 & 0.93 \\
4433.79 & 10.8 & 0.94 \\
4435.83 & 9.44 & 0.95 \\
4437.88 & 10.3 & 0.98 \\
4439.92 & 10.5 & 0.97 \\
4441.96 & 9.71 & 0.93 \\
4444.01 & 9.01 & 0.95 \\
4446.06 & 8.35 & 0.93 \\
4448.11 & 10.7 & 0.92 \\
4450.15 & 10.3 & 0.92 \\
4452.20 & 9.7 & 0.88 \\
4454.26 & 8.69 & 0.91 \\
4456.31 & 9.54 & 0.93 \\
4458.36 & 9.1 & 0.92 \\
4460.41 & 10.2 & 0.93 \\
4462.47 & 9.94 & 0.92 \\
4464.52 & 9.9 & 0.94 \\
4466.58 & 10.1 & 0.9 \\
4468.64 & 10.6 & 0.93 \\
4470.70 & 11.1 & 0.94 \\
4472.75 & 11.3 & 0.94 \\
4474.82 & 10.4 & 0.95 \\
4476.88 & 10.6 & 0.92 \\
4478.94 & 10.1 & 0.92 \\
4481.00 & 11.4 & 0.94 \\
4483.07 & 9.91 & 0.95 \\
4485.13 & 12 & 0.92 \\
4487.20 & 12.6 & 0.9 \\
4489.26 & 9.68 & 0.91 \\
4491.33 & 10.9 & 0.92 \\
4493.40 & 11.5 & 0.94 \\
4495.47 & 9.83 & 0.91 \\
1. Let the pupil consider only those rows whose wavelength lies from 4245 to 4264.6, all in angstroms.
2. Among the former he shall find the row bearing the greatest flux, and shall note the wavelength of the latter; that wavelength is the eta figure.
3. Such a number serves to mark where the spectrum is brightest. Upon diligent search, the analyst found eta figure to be 4257.70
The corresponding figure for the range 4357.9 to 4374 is 4370.94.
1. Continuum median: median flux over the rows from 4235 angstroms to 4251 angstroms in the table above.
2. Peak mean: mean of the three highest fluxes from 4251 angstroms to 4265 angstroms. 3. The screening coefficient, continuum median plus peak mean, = 18.1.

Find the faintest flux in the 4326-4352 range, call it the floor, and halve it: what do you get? 3.58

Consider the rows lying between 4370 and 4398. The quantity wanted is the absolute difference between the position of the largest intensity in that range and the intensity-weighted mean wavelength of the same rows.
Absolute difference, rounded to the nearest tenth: 6.8 angstroms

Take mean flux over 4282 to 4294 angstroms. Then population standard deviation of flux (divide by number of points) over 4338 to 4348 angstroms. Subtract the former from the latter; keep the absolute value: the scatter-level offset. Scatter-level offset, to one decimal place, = 6.9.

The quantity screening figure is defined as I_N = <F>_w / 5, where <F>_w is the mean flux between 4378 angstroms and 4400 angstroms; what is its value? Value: 1.79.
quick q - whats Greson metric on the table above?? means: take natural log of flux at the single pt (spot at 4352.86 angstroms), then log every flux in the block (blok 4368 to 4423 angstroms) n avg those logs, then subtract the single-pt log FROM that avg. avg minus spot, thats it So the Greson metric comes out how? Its 0.1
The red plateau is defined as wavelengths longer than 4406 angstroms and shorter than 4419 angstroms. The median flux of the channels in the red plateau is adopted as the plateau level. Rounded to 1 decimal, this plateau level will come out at 9.1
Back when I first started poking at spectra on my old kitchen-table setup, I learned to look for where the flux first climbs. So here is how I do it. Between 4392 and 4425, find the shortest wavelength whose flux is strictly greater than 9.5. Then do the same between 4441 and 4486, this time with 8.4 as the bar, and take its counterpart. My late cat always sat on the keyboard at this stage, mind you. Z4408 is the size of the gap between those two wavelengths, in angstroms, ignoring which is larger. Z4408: 48.8 angstroms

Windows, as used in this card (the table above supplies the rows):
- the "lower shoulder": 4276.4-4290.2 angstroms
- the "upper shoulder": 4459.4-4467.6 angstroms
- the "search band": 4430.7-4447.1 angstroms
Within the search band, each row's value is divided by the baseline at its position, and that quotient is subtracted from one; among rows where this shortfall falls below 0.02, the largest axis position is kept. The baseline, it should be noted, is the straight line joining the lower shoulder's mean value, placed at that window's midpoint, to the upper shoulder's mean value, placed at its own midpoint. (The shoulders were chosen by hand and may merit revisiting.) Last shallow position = 4441.96 angstroms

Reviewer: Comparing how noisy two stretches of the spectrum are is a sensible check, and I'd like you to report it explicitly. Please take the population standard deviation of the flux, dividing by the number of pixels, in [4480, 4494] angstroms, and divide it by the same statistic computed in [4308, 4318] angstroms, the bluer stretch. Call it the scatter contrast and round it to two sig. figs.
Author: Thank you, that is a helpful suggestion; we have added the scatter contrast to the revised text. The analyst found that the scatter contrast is 0.89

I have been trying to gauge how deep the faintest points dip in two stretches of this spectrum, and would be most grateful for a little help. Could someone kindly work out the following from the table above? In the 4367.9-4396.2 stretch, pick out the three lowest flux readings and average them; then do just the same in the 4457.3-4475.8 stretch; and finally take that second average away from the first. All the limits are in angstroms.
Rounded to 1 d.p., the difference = -2.9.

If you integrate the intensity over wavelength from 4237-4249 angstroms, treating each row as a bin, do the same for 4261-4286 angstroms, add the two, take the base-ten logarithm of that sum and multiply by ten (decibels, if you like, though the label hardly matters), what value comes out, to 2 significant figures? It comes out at 25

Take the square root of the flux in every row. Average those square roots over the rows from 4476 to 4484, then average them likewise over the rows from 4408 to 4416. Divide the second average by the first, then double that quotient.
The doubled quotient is 1.91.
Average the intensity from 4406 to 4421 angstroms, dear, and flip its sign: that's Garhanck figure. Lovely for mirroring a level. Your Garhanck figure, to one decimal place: -9.6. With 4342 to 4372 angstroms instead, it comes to -9.2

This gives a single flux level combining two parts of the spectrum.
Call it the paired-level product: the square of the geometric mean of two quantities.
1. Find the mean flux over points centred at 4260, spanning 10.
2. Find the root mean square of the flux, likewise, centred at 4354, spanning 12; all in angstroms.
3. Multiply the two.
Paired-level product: 80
